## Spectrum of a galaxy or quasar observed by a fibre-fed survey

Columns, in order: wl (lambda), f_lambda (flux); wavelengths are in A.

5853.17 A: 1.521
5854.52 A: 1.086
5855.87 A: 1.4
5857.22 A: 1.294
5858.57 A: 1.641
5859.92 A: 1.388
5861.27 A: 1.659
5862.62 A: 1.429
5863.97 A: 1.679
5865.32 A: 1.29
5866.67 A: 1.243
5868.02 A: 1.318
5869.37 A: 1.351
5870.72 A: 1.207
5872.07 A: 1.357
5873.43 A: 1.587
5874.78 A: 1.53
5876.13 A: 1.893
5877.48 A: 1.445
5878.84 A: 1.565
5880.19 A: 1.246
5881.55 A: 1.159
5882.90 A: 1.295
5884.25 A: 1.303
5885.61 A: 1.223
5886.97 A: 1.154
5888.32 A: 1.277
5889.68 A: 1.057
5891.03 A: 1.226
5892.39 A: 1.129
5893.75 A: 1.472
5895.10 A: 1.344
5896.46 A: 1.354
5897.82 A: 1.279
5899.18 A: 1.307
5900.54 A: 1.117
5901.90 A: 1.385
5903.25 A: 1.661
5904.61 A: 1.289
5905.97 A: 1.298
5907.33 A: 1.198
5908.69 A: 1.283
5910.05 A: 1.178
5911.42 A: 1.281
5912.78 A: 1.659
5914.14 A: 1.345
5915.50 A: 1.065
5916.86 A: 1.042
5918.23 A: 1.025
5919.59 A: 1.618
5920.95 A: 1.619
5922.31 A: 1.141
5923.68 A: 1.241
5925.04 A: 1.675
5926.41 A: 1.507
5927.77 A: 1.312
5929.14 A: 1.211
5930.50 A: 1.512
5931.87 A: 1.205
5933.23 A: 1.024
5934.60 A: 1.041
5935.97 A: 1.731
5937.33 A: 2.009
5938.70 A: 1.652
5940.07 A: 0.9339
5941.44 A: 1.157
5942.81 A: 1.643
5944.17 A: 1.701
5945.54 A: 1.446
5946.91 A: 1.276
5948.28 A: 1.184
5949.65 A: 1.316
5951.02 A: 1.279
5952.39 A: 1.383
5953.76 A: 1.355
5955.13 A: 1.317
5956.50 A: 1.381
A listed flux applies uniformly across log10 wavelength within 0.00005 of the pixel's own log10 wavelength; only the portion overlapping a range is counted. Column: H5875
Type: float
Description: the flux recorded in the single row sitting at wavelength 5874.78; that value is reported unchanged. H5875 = 1.53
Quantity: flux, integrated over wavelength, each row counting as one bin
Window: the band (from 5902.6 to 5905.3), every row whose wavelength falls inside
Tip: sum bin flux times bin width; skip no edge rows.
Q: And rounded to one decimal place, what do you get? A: 4.0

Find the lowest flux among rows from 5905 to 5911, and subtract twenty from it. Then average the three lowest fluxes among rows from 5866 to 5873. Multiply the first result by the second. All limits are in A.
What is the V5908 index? -23.6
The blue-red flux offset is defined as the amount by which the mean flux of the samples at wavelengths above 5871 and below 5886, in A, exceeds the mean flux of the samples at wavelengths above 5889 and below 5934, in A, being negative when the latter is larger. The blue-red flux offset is 0.11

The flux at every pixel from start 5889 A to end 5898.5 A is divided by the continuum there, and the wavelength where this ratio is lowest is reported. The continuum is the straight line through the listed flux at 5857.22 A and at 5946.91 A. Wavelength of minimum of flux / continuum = 5889.68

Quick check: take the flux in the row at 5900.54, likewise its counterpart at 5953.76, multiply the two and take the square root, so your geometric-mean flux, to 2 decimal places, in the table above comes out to 1.23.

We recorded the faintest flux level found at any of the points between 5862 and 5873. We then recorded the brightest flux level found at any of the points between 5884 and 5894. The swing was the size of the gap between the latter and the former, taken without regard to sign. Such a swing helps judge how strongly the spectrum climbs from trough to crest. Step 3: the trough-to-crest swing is 0.3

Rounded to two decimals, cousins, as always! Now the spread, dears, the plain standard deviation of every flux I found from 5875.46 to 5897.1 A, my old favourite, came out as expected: 0.20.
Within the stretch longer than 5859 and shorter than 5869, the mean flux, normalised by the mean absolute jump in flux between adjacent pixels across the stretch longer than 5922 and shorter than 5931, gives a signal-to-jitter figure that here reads 6.6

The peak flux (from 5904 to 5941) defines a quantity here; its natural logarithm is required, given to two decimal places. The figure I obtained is 0.70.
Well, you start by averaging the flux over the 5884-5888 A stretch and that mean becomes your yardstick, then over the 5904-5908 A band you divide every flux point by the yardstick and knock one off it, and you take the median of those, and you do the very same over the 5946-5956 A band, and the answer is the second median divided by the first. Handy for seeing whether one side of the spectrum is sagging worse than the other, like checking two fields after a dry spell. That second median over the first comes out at 1.4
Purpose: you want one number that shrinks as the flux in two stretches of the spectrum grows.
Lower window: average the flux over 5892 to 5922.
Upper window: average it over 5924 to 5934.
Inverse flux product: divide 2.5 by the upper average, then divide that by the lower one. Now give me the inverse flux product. 1.41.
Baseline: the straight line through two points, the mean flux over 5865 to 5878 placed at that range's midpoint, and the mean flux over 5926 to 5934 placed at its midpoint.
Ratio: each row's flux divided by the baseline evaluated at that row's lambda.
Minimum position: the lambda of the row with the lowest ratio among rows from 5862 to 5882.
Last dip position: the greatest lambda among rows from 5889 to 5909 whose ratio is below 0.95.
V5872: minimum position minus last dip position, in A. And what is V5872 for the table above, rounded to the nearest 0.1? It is -25.8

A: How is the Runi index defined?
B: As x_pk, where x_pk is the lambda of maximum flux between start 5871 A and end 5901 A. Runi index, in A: 5876.13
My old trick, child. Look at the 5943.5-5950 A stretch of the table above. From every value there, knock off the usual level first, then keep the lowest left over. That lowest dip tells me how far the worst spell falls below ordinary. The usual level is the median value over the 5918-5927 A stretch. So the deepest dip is -0.32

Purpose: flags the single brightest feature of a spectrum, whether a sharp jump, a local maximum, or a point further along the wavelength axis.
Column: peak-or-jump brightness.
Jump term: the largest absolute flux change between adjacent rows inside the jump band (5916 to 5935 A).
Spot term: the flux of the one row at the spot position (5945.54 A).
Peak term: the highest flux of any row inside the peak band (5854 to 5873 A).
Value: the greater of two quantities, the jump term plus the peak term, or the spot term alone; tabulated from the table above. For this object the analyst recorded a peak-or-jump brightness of 2.27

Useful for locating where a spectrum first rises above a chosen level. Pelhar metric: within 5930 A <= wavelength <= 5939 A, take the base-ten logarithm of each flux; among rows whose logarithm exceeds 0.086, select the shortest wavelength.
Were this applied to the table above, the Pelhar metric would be 5930.50 A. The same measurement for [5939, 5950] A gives 5942.81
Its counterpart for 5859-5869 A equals 5859.92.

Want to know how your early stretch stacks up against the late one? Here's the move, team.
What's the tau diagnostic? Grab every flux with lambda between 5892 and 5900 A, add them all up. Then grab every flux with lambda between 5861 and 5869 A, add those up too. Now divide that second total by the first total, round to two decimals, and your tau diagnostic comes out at 1.09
